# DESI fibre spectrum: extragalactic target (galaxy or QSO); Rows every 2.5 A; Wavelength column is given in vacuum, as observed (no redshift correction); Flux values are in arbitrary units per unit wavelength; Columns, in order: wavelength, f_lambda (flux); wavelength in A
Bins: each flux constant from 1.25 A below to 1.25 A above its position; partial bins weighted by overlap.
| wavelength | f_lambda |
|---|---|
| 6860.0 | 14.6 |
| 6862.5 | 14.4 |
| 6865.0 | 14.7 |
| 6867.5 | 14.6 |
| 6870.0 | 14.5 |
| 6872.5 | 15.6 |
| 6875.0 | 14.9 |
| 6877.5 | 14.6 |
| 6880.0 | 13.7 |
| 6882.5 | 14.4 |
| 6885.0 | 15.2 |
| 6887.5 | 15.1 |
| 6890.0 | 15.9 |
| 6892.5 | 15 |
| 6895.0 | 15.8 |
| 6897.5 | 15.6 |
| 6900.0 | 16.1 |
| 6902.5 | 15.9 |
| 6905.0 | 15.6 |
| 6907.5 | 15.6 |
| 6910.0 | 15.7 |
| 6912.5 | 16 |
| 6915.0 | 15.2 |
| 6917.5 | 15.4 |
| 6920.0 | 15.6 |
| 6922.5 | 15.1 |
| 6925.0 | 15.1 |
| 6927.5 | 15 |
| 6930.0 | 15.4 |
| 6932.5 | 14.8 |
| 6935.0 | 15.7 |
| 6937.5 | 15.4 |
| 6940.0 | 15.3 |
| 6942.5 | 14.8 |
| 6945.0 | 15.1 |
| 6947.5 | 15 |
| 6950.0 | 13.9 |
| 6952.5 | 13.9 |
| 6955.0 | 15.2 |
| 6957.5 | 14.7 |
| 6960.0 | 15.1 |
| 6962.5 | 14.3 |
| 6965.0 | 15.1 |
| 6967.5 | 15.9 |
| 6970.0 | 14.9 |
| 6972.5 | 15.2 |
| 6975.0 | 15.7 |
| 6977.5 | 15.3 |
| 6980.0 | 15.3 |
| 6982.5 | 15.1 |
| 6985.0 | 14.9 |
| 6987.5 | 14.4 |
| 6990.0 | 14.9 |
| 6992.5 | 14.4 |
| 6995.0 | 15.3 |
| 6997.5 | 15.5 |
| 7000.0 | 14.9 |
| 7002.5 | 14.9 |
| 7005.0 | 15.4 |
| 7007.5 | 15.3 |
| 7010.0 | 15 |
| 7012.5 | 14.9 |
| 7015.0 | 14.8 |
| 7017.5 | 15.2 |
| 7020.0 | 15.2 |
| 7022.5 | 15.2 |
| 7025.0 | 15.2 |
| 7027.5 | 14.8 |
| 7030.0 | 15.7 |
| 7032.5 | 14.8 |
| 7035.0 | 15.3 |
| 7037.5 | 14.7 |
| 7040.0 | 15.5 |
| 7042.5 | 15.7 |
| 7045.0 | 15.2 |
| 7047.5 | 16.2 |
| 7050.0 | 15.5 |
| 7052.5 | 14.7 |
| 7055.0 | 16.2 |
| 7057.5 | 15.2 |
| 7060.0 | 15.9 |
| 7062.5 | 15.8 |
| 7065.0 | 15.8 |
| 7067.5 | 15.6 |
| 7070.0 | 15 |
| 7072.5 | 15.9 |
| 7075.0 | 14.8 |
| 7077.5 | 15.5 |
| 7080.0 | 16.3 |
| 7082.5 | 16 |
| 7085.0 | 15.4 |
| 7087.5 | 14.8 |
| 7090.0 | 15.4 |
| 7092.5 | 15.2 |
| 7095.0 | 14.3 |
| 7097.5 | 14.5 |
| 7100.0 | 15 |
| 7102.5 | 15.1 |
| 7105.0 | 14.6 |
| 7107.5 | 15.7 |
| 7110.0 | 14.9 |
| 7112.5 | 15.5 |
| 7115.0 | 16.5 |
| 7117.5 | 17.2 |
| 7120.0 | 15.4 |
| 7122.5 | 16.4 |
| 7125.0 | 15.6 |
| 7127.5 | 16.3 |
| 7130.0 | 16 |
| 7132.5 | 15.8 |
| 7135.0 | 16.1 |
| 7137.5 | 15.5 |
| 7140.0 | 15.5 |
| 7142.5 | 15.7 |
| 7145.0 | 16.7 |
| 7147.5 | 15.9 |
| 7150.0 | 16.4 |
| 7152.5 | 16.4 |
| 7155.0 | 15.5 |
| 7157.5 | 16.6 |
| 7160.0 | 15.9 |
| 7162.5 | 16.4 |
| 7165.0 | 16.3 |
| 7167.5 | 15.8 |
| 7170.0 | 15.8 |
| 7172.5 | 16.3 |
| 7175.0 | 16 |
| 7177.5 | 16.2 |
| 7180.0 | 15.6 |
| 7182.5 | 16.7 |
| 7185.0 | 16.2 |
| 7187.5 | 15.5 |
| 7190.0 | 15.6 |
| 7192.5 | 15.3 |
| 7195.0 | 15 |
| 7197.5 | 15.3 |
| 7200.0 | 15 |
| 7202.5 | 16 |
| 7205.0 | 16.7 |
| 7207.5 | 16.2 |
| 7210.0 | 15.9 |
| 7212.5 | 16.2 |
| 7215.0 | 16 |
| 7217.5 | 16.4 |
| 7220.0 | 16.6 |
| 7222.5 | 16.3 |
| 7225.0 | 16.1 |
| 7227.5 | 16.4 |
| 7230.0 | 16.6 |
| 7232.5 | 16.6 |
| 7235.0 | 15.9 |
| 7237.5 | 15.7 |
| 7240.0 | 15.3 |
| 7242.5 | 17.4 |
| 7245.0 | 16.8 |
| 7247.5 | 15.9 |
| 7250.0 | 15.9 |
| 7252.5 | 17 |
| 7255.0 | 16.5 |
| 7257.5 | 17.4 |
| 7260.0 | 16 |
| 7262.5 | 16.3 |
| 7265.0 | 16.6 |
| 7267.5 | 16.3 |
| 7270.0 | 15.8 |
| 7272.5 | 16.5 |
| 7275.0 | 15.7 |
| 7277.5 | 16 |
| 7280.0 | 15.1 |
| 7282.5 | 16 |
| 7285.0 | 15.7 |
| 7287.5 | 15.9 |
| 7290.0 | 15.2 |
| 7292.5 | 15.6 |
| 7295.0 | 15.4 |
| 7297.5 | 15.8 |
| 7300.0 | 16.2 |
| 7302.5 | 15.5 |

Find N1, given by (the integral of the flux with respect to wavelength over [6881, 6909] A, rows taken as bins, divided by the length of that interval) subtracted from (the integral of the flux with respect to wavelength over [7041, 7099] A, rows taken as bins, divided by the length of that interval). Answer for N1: -0.03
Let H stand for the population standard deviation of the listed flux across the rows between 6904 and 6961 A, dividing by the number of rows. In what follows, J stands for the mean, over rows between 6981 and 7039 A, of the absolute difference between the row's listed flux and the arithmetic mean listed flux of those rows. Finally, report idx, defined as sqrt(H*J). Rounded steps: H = 0.501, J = 0.262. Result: 0.363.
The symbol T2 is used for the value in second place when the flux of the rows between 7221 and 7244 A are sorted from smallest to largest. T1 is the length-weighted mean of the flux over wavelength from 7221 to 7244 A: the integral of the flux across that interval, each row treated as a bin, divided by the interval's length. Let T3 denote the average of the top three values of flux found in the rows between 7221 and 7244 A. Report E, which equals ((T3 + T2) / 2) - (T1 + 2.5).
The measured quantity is -2.48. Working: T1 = 16.3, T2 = 15.7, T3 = 16.9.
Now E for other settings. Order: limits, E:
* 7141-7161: -2.50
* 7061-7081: -2.58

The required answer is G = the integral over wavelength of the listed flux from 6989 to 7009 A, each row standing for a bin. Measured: 302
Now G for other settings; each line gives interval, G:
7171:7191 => 320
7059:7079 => 311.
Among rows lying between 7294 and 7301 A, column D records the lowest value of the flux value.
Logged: 15.4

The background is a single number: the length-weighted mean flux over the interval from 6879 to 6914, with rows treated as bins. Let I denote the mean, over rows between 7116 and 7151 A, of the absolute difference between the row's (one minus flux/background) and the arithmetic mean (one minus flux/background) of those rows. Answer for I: 0.027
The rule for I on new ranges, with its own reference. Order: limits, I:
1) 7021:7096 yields 0.027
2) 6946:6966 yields 0.030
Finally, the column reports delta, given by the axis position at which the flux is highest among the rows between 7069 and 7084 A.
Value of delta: 7080.0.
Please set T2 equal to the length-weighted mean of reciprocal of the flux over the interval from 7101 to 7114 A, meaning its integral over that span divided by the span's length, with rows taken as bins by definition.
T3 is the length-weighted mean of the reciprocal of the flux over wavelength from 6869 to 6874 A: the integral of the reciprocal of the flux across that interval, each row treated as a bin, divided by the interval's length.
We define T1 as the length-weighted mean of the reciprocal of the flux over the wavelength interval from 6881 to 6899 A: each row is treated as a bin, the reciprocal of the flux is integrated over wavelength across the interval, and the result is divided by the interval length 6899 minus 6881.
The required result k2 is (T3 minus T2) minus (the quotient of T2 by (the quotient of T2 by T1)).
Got -0.065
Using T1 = 0.066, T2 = 0.0659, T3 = 0.066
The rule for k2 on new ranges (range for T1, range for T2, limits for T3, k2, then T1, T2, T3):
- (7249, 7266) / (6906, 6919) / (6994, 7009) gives -0.059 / 0.061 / 0.0642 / 0.066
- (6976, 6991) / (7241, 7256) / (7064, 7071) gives -0.062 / 0.067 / 0.0604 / 0.065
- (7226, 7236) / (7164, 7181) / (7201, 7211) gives -0.062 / 0.061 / 0.0625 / 0.062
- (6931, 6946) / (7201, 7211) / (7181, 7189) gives -0.066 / 0.066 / 0.0618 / 0.062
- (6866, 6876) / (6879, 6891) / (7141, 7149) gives -0.072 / 0.067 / 0.0674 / 0.062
